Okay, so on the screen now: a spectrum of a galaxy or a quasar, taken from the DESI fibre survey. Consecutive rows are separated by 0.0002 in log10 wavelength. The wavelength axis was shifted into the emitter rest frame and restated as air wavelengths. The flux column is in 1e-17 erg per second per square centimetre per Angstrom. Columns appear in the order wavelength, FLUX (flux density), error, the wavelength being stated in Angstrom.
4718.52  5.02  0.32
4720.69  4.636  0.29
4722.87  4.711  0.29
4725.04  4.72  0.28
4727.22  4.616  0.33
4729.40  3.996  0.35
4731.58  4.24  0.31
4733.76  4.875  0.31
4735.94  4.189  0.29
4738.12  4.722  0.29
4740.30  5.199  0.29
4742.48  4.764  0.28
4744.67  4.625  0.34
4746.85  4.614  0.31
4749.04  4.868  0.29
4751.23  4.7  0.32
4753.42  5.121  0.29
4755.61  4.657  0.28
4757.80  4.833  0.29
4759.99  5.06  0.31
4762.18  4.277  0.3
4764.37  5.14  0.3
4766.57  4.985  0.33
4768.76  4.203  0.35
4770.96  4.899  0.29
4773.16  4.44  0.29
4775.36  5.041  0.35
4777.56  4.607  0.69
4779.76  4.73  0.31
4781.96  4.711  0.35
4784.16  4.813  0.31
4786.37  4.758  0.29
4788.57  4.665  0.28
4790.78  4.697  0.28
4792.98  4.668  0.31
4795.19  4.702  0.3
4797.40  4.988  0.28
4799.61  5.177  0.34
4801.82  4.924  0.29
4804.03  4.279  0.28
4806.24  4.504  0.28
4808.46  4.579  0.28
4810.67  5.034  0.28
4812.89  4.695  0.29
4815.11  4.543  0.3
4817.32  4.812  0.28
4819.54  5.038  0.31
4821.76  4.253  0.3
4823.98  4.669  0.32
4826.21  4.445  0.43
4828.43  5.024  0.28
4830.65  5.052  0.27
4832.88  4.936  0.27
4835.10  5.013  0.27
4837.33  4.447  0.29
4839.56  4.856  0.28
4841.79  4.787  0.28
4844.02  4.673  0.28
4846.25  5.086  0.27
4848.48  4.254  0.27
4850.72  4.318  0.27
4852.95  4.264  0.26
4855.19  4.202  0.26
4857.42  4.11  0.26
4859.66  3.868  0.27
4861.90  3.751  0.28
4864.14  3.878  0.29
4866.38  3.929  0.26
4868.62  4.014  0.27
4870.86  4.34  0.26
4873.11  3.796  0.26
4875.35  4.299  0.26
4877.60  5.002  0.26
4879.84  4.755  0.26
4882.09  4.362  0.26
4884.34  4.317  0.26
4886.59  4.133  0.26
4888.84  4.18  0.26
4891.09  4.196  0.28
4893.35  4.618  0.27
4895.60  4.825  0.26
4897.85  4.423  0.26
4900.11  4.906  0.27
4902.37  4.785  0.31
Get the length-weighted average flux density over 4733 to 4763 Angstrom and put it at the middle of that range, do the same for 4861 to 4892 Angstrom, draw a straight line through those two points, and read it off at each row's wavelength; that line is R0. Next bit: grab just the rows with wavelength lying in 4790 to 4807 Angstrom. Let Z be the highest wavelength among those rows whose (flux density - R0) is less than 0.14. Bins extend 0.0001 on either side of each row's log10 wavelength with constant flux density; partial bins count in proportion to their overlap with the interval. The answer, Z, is 4806.24 Angstrom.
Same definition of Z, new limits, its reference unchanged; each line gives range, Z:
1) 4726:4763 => 4762.18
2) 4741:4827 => 4826.21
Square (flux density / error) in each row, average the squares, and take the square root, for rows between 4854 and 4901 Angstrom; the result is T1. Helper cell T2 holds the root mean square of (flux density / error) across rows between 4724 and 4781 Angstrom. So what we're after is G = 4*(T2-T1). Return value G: -4.0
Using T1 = 16.2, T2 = 15.2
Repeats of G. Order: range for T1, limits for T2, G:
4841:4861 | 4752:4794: -4.1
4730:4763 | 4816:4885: 1.8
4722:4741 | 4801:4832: 3.1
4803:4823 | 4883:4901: 2.9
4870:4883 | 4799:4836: -3.1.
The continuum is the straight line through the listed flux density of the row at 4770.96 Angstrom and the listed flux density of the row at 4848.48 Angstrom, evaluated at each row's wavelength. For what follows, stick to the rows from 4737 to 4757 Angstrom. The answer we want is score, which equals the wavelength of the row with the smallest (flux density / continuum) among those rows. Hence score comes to 4744.67 Angstrom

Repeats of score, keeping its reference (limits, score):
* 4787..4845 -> 4804.03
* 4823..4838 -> 4826.21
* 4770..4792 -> 4773.16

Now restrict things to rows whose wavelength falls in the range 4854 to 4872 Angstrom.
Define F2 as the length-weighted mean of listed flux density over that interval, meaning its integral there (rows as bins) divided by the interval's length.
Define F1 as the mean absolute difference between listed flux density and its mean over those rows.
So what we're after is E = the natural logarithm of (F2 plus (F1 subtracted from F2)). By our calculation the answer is 2.063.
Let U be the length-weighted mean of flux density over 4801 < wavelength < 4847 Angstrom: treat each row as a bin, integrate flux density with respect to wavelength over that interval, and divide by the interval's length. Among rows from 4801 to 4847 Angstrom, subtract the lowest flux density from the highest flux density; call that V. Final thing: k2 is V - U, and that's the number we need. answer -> -3.91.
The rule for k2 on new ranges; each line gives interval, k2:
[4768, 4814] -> -3.75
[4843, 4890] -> -2.93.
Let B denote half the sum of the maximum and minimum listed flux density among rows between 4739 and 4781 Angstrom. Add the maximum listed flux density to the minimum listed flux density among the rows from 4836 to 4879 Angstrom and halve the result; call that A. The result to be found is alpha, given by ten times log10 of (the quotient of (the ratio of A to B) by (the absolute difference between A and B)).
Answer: 5.2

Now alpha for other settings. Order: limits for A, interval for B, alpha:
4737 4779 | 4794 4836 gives 18.5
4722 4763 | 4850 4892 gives 6.8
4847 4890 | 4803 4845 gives 5.3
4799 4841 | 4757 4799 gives 13.7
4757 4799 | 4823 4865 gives 6.2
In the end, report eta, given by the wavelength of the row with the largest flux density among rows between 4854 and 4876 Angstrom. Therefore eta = 4870.86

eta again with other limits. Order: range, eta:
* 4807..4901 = 4846.25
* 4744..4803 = 4799.61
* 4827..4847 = 4846.25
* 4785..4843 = 4799.61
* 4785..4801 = 4799.61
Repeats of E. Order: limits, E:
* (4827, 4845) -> 2.254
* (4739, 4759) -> 2.249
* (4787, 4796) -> 2.237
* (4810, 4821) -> 2.244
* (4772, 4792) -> 2.234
